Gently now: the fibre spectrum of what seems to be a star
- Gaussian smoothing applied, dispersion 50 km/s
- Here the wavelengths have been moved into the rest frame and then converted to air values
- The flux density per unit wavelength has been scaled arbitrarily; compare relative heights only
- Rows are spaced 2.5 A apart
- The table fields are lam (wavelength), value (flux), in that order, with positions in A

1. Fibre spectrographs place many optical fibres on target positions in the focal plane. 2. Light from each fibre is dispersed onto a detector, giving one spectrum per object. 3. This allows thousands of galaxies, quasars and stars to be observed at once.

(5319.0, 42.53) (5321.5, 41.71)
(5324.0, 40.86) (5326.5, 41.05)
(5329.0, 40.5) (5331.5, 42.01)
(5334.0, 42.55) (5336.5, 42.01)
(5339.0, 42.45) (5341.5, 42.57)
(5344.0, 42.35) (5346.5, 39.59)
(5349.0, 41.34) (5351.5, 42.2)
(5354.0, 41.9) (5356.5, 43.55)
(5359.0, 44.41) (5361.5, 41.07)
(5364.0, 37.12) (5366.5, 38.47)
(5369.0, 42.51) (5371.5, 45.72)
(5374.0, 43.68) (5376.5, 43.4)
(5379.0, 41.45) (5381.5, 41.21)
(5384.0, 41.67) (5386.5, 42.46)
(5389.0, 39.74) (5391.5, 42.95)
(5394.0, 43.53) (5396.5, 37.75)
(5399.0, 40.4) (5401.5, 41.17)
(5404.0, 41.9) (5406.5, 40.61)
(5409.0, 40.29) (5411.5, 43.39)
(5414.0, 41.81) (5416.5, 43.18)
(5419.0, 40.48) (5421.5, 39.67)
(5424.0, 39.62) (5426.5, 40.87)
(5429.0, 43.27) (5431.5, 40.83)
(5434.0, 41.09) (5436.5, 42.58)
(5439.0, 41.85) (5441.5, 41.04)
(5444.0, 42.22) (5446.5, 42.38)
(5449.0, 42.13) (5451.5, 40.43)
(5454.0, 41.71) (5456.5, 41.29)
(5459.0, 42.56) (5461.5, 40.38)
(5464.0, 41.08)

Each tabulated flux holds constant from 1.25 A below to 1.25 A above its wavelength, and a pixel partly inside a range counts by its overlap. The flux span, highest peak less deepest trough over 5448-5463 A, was 2.2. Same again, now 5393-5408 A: 5.8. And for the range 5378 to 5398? 5.8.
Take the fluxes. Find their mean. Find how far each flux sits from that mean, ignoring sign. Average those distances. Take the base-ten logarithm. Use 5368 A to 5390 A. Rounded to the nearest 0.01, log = 0.10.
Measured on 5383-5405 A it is 0.13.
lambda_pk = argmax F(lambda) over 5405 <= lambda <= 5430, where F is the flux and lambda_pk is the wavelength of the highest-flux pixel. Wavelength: 5411.5 A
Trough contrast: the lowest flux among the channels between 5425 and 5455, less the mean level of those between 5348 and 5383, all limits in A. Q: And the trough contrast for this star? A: -1.6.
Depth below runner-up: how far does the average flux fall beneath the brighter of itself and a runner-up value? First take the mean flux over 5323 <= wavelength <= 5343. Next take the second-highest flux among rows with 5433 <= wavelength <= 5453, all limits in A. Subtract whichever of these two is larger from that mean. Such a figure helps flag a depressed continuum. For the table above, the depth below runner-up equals -0.6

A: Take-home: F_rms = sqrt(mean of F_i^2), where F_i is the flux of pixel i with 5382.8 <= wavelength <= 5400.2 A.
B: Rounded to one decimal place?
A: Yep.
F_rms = 41.3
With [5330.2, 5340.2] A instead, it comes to 42.3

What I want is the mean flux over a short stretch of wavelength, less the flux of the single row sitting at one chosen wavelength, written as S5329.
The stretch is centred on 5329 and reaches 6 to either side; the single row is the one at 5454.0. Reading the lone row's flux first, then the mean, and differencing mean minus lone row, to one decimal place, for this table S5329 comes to -0.3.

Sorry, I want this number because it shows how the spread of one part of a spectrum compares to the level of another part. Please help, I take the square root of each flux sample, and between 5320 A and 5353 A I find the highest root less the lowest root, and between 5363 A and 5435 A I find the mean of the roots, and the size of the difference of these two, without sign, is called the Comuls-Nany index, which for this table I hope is 6.20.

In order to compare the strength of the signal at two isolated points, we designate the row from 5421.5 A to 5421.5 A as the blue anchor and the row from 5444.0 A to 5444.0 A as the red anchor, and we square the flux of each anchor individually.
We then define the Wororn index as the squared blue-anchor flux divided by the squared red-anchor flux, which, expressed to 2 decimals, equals 0.88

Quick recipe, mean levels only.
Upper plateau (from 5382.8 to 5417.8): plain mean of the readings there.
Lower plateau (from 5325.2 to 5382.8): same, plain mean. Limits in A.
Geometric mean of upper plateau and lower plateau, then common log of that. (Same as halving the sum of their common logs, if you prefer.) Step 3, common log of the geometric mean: 1.620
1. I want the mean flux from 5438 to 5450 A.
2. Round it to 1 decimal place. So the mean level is 41.9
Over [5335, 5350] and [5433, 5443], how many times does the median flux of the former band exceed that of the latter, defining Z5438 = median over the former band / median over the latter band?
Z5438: 1.02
